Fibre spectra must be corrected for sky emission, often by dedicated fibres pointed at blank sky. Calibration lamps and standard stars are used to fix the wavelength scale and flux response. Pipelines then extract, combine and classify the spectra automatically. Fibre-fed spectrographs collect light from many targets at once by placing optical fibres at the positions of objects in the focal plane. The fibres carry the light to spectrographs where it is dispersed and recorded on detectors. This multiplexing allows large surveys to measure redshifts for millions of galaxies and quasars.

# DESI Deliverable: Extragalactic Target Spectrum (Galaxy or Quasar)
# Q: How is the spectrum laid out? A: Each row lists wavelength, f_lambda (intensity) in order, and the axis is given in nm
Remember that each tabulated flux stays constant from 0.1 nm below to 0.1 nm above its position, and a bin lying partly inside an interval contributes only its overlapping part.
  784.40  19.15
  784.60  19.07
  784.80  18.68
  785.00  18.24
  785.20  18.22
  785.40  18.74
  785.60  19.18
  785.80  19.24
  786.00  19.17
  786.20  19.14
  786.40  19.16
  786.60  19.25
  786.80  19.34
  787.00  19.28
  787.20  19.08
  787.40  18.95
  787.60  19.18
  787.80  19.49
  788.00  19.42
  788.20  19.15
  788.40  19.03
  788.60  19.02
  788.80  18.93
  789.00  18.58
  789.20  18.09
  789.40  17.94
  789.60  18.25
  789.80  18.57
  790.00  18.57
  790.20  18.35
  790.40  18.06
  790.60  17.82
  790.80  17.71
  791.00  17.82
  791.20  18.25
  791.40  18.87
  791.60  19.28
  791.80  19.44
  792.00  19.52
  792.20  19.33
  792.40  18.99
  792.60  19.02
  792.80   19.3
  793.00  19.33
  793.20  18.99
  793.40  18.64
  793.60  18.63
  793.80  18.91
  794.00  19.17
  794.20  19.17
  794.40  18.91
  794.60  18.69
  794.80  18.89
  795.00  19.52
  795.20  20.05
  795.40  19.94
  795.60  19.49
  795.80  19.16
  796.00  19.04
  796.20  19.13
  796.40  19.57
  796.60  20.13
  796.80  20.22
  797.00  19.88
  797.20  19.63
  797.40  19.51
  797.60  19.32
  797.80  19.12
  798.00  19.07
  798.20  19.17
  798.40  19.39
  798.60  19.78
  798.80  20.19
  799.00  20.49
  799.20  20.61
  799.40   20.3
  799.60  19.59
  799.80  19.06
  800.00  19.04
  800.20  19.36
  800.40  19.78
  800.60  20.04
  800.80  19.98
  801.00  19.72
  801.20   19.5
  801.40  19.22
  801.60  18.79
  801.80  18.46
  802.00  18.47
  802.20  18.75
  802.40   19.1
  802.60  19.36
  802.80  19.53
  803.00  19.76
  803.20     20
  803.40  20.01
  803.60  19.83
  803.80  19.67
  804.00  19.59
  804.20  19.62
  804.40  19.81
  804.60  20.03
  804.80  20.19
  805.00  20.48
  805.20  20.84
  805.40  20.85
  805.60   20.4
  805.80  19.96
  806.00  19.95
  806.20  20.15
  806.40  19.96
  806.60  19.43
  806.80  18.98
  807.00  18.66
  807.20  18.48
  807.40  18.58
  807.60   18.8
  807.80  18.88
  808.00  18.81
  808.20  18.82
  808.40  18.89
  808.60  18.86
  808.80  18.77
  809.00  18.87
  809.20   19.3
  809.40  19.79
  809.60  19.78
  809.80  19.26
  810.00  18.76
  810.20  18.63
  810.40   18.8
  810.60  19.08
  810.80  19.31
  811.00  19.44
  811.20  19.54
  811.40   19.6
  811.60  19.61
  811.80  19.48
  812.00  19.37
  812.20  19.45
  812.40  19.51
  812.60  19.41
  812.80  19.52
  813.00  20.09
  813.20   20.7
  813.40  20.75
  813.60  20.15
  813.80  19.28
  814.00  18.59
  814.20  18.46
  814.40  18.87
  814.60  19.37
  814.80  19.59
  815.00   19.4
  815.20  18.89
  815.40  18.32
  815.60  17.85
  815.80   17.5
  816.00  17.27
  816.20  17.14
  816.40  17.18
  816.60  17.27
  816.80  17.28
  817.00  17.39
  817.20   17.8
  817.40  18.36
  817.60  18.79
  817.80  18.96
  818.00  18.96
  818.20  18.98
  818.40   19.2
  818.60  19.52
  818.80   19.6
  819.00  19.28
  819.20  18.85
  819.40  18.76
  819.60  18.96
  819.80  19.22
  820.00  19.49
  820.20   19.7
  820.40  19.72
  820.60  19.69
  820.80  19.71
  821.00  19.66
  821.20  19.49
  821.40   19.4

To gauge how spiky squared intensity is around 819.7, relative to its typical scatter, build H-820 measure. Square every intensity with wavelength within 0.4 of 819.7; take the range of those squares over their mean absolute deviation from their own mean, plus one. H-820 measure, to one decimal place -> 4.0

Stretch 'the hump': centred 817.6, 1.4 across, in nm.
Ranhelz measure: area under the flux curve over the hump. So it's 25.8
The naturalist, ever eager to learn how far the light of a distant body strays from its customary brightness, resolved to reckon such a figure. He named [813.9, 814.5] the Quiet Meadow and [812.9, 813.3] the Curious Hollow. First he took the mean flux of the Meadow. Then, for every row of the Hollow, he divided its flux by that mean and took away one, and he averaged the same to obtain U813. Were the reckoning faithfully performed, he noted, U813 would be 0.094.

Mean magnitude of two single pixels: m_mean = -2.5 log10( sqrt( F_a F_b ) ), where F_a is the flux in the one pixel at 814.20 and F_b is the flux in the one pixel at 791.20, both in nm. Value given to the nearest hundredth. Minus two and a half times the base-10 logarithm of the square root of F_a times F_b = -3.16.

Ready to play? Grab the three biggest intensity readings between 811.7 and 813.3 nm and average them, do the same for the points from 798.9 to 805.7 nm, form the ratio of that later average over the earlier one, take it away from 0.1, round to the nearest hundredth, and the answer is -0.87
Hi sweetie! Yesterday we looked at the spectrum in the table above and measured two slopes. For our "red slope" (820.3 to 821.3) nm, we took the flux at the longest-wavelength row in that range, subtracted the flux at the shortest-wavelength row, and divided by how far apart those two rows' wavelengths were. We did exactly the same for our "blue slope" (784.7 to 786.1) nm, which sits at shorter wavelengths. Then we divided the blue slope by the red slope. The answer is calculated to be -1.4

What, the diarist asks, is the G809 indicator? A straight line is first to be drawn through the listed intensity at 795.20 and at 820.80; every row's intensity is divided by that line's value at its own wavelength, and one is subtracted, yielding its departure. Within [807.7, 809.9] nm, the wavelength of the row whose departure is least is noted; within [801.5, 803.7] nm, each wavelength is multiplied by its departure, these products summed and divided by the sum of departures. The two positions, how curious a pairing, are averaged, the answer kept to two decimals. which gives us 805.45 nm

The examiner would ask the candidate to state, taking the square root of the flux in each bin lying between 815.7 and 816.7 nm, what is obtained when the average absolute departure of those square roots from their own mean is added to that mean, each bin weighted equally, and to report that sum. 4.17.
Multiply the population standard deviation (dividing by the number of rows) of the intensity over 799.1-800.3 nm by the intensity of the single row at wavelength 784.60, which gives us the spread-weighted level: 11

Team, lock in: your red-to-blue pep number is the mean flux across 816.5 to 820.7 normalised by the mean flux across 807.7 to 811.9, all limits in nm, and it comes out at 0.98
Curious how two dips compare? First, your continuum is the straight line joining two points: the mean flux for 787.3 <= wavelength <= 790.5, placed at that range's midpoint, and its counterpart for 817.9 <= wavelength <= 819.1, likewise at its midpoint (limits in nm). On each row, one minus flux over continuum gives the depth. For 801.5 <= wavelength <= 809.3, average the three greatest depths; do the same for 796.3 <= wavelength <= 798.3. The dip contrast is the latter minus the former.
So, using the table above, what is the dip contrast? -0.040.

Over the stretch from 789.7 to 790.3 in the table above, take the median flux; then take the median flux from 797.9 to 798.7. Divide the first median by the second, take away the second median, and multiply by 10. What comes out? -183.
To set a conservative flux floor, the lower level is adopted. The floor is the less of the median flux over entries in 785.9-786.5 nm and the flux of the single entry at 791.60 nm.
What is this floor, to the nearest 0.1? 19.2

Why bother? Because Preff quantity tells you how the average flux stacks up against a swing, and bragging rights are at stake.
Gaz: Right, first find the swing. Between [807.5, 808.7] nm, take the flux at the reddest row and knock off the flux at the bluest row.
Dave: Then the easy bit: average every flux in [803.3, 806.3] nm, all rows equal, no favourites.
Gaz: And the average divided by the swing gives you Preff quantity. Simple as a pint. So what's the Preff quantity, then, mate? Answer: 335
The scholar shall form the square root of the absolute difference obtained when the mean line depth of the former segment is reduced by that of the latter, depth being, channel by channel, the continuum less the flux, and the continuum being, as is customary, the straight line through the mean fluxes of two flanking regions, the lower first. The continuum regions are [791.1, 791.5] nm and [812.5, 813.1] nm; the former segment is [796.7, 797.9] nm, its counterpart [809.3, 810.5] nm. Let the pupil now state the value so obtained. 1.05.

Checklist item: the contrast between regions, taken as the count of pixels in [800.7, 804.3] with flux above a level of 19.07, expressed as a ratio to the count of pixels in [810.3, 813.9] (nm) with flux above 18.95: 0.82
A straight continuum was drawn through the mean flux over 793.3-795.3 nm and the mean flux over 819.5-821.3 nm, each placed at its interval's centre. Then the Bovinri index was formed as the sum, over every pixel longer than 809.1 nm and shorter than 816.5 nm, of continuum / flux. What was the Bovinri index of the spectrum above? 37.6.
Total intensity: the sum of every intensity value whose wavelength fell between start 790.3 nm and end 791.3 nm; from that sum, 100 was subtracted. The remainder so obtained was -10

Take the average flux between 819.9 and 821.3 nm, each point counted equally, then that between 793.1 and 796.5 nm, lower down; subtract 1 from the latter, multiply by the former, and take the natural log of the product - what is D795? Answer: 5.88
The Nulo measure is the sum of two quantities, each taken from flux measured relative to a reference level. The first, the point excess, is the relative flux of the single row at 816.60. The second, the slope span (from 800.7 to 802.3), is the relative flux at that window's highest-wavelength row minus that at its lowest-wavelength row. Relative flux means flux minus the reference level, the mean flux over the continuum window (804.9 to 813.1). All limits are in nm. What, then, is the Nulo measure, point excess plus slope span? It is -3.4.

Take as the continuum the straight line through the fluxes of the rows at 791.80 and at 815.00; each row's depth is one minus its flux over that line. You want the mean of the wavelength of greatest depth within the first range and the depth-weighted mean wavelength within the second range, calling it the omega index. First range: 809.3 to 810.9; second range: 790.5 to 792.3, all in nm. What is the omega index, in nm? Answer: 800.57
